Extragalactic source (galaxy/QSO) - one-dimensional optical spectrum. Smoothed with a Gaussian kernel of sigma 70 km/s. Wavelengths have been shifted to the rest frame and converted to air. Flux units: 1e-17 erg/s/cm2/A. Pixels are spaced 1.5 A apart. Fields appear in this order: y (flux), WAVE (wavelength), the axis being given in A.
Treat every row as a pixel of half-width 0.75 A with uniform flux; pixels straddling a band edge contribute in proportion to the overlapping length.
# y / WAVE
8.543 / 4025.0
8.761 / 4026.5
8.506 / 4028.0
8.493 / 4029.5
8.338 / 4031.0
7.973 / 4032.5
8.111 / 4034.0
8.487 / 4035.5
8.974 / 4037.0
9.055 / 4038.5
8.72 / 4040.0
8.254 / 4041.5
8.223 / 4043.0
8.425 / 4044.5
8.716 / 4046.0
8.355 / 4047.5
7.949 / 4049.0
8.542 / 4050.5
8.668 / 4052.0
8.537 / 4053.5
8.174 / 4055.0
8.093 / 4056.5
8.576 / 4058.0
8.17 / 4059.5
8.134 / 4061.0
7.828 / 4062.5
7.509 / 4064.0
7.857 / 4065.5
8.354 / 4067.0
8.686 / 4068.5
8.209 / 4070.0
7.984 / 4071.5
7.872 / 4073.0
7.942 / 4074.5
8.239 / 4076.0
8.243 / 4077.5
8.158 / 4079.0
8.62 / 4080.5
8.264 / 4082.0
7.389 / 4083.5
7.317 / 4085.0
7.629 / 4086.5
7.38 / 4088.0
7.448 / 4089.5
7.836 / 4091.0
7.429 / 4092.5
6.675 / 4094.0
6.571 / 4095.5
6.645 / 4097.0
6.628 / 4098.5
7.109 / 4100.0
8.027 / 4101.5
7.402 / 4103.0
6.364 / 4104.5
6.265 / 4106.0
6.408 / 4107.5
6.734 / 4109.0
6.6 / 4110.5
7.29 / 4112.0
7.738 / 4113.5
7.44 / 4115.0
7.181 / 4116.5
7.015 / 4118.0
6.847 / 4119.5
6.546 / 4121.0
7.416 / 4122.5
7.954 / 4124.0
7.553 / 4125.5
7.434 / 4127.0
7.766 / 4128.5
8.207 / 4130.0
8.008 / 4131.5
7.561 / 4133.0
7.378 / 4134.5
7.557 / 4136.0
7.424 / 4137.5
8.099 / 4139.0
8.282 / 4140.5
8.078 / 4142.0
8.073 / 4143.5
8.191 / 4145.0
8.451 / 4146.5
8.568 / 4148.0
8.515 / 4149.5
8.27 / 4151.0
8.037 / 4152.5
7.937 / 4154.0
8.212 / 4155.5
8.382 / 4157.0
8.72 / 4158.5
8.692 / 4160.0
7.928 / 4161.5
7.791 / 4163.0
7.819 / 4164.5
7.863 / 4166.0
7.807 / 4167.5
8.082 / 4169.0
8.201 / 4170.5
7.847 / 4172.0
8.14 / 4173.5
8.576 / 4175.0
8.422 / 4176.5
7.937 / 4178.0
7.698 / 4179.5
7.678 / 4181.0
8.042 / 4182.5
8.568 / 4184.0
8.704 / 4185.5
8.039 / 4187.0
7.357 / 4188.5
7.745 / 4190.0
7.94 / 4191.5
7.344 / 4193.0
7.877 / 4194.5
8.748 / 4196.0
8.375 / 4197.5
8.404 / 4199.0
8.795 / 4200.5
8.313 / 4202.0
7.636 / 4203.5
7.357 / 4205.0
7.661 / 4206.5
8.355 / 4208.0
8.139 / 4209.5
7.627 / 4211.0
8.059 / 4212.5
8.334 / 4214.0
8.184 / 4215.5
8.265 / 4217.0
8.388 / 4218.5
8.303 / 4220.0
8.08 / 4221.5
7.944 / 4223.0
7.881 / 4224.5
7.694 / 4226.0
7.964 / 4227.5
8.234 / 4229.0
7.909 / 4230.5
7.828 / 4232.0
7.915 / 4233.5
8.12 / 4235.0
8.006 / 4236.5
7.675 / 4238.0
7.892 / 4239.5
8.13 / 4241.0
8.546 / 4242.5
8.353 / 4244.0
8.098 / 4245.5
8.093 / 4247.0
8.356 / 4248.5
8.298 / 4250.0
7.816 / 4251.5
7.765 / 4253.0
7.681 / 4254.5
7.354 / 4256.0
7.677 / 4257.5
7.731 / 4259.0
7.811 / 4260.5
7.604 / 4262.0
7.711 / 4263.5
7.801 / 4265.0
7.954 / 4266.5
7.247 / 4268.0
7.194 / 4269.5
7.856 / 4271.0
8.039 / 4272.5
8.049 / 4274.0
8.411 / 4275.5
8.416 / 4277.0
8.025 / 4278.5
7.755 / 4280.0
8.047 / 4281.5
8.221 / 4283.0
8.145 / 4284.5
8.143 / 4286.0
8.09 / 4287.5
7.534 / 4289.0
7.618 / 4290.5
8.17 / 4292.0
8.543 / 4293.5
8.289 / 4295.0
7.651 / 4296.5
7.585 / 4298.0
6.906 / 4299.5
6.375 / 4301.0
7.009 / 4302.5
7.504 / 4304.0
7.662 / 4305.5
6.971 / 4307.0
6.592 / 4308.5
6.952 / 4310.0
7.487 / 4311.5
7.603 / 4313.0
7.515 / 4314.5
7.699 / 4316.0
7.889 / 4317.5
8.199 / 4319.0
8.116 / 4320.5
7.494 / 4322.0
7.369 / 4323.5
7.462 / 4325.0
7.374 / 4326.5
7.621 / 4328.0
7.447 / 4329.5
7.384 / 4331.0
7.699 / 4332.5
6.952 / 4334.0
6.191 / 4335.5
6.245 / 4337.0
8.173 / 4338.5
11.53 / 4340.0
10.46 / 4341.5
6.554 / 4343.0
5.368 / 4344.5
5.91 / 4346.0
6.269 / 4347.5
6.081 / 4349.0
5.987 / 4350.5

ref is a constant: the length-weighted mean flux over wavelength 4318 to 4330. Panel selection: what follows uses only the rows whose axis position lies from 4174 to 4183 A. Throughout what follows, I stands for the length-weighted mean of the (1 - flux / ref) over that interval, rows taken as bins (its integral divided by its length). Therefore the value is -0.055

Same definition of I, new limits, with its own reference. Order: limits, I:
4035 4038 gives -0.148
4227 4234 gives -0.043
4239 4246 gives -0.075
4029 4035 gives -0.076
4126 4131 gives -0.020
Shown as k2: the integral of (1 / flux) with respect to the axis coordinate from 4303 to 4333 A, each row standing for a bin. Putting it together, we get 4.0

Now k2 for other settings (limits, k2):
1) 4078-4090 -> 1.5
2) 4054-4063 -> 1.1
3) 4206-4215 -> 1.1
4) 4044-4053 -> 1.1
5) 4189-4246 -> 7.1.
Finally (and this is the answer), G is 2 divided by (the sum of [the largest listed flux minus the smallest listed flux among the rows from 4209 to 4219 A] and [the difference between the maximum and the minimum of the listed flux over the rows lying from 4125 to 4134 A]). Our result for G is 1.3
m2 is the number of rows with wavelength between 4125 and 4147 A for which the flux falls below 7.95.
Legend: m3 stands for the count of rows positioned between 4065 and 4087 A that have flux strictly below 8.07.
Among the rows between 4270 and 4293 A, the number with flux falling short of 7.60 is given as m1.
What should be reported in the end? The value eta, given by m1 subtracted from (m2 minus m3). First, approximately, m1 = 1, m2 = 7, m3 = 7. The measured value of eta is -1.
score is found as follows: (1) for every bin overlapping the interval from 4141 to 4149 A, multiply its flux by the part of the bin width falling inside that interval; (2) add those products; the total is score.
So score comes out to 66.2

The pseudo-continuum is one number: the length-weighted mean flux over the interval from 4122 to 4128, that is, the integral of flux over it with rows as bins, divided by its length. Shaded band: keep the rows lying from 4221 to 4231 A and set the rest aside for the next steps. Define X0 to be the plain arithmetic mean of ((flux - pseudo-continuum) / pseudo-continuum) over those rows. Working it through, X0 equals 0.05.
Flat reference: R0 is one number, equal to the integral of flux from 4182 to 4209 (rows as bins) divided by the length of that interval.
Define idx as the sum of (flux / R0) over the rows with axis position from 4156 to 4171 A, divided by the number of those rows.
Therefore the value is 1.01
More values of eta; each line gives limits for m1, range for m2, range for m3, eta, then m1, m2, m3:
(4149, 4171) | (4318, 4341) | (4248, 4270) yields -2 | 0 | 11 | 13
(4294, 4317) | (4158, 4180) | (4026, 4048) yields -3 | 10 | 8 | 1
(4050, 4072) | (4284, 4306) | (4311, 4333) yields -5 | 1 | 9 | 13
